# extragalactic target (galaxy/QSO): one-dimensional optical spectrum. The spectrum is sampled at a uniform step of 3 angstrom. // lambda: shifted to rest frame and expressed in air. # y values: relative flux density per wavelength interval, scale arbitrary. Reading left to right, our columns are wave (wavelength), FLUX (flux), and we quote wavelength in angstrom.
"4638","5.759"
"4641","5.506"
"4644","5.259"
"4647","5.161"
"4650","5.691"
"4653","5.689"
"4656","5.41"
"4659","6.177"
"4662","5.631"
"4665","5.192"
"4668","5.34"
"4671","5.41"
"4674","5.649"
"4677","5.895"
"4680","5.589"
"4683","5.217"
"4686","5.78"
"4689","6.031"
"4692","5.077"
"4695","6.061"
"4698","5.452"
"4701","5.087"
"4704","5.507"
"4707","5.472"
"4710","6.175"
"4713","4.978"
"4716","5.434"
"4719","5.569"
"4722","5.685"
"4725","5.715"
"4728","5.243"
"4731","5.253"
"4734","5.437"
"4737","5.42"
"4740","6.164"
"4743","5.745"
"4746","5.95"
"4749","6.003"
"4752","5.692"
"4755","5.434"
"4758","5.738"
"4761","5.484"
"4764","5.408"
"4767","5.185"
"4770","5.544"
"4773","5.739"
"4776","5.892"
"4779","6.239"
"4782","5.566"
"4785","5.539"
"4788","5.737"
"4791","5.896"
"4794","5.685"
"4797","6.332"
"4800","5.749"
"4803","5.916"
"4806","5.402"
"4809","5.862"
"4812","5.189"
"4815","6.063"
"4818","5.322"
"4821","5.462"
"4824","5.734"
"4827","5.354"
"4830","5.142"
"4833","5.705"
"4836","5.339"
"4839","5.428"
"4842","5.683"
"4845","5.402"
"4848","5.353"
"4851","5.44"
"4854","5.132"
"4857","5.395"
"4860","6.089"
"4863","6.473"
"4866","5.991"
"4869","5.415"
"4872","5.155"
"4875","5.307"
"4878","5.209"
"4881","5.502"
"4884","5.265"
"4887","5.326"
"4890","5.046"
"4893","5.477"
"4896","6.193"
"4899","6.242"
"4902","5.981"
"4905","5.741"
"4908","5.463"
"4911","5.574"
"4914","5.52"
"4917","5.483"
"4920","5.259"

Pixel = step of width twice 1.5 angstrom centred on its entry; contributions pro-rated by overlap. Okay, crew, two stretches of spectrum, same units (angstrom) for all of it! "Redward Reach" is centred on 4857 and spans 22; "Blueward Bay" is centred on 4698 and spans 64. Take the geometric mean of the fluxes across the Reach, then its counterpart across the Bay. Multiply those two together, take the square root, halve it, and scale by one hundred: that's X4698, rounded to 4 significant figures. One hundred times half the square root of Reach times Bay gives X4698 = 280.2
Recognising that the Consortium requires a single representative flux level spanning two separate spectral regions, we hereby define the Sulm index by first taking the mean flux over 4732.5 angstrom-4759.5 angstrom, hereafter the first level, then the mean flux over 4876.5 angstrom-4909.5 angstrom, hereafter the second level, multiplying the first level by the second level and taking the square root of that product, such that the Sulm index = 5.66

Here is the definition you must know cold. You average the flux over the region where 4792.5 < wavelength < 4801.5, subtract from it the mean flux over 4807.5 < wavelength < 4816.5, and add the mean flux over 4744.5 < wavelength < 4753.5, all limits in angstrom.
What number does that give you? 6.1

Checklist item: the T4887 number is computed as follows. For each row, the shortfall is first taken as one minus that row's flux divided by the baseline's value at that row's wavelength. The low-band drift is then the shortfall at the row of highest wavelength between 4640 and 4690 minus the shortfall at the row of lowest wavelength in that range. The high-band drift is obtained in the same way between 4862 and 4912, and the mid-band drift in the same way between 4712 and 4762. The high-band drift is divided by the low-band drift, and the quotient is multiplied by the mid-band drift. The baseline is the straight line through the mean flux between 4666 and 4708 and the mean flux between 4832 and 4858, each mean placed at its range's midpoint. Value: 0.15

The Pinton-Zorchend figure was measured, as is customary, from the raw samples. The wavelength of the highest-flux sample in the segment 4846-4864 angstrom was 4863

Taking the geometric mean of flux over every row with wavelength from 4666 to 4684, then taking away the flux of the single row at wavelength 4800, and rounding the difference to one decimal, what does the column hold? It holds -0.2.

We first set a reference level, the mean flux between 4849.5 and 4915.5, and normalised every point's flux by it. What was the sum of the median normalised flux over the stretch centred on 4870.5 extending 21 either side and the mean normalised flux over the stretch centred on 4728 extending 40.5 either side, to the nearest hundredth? 1.96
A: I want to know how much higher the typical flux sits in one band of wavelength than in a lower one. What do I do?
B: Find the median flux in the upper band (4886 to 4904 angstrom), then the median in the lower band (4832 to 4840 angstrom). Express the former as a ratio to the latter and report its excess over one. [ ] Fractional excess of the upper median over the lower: 0.06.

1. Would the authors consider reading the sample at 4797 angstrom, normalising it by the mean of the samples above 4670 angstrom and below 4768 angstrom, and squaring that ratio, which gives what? 1.29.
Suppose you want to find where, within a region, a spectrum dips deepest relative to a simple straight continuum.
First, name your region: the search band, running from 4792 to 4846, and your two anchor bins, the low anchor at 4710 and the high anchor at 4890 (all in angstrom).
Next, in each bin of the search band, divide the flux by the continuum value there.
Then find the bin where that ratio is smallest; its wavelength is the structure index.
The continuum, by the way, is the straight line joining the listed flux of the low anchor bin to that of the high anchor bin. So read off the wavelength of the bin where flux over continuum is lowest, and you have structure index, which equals 4812 angstrom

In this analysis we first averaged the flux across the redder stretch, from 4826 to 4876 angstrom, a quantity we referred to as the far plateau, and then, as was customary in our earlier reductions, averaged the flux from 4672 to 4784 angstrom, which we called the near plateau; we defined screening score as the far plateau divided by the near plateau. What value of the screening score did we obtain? 0.98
